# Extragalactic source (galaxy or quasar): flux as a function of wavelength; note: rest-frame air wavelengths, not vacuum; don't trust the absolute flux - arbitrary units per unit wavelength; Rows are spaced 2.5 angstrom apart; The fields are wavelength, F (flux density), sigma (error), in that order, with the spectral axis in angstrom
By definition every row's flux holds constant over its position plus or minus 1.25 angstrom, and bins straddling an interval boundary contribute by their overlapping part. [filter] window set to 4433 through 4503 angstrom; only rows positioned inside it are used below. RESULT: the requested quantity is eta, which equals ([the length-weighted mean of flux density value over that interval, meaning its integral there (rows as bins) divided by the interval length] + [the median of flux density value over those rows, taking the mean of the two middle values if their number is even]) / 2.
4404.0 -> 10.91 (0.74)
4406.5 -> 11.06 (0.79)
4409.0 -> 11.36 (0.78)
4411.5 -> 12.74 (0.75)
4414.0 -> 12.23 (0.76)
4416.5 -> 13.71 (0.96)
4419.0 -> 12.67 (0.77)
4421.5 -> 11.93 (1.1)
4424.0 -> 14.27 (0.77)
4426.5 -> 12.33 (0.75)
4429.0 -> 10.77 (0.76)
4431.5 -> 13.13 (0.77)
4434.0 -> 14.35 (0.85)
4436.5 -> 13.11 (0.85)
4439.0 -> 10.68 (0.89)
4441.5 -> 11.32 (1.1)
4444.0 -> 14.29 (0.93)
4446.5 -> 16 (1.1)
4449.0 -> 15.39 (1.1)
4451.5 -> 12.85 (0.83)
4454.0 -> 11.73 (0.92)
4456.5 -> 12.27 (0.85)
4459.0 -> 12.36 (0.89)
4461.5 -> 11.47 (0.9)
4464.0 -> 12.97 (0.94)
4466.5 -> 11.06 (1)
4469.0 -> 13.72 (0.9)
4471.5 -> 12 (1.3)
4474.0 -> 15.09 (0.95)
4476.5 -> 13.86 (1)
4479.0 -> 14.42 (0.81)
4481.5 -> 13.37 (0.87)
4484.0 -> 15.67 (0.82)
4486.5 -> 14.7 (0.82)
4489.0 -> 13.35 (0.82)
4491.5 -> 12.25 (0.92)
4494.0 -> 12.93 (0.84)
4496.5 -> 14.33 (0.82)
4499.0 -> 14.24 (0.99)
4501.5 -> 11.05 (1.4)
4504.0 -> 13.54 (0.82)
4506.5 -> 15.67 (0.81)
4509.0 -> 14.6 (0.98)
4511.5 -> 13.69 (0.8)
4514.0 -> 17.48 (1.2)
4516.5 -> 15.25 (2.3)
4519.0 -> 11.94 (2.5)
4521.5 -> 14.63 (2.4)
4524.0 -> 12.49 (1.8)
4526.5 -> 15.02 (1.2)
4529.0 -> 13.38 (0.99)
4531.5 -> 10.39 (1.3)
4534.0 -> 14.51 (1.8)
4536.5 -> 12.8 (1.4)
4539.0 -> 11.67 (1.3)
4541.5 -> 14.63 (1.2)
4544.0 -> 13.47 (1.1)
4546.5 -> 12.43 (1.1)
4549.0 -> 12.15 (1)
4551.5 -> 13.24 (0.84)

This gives 13.2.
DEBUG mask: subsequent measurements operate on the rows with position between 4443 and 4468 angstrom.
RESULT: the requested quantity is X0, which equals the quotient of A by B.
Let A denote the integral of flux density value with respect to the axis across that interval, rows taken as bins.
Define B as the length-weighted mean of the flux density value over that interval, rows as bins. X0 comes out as 25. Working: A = 326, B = 13.0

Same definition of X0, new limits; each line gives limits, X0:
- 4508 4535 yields 27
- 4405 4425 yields 20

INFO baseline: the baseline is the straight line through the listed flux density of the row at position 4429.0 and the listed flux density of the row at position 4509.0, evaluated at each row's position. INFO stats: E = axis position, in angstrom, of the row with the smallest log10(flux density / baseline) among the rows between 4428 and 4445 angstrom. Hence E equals 4439.0 angstrom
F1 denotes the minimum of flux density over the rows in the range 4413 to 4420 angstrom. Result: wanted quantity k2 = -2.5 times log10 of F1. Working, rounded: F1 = 12.23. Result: -2.72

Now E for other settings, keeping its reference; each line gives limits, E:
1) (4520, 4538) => 4531.5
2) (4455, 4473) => 4466.5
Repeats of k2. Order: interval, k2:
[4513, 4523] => -2.69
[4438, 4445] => -2.57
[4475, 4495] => -2.72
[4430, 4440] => -2.57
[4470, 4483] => -2.70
